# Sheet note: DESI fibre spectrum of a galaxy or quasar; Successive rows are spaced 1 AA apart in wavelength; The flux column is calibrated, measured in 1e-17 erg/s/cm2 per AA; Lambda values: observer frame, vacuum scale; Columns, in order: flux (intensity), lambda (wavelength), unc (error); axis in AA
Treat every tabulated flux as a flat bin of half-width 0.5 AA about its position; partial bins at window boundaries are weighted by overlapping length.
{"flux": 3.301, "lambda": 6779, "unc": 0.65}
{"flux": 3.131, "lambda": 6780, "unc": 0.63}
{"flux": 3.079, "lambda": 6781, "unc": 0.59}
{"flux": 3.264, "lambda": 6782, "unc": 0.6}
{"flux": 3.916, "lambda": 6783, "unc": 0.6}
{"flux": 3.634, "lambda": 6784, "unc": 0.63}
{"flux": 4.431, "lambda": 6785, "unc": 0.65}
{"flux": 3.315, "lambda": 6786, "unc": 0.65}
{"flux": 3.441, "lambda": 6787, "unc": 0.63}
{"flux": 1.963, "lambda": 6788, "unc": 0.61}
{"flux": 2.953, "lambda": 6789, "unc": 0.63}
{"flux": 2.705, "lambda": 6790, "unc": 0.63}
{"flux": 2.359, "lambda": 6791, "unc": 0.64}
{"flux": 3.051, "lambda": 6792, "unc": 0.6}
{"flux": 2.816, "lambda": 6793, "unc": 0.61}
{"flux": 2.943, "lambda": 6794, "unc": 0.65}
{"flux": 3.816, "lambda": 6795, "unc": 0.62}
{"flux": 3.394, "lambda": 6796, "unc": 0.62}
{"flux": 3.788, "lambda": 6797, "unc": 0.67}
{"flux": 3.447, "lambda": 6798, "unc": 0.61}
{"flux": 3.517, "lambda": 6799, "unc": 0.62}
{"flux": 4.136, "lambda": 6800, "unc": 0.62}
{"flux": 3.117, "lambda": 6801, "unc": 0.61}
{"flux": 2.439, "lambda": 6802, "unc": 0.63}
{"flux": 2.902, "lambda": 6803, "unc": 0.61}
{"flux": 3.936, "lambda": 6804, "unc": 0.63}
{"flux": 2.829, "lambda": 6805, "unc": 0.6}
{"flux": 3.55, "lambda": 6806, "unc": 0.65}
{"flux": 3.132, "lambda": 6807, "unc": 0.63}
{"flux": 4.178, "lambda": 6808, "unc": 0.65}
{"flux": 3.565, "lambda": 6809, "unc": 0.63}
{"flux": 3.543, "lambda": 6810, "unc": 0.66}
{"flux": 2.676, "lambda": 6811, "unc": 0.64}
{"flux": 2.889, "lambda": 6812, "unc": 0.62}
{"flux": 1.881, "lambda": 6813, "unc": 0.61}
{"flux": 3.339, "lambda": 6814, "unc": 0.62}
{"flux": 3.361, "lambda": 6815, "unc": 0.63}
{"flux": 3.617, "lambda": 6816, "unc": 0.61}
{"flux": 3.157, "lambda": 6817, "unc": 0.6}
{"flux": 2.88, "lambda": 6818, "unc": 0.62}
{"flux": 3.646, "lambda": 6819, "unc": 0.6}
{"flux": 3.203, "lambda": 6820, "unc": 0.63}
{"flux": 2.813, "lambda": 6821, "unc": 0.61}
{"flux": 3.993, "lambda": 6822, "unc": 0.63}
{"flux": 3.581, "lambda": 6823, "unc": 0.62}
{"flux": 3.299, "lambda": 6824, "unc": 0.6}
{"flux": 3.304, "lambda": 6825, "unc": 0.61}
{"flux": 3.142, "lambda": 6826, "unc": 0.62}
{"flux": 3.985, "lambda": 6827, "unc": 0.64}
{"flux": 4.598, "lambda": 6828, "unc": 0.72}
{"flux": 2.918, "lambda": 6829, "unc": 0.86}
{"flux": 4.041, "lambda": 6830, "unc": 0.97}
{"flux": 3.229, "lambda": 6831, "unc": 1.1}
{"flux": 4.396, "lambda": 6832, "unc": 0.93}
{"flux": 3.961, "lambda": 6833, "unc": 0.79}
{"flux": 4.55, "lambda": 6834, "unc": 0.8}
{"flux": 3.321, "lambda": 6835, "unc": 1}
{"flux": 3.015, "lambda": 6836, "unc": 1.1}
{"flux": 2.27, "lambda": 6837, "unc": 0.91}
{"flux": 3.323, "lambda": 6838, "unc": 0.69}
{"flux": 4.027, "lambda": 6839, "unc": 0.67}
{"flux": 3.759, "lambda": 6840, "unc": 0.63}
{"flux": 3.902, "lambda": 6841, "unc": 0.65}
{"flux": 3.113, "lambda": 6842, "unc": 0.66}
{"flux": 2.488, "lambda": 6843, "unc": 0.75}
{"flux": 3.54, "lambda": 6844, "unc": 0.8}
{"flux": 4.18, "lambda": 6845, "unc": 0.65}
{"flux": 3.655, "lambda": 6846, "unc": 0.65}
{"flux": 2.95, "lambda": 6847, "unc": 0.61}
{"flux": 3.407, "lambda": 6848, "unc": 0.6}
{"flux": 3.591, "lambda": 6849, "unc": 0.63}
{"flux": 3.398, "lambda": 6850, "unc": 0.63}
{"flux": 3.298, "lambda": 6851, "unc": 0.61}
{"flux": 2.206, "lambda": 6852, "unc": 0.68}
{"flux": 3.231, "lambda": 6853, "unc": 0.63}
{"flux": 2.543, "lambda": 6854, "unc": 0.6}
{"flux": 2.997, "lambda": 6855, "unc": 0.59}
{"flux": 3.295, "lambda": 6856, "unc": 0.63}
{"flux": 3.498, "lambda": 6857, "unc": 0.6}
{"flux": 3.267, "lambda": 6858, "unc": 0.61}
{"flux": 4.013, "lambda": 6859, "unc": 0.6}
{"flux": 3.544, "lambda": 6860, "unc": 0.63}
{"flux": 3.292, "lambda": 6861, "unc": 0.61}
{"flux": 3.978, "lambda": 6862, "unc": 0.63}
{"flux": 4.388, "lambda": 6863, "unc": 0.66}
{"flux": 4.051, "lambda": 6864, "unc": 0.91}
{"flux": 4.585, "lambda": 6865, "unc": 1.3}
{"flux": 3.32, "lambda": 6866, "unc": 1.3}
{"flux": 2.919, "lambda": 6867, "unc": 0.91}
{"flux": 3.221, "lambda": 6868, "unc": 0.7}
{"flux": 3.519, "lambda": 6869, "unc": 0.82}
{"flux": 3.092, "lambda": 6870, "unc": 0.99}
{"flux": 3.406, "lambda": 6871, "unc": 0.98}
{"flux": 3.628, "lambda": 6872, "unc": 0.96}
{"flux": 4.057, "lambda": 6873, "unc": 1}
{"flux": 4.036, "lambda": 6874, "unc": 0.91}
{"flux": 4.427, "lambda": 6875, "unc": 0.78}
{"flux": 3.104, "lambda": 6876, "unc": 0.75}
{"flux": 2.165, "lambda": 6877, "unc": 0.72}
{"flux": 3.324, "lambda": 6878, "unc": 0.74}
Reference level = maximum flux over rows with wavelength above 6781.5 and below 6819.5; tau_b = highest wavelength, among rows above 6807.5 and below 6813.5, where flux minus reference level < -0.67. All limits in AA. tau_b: 6813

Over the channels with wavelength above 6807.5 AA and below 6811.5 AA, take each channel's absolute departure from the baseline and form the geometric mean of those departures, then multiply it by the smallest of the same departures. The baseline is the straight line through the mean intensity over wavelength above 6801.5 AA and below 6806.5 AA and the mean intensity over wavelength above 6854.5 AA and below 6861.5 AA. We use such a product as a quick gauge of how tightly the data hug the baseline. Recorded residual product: 0.20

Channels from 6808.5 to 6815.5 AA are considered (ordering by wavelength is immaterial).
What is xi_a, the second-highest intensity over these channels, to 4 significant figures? 3.543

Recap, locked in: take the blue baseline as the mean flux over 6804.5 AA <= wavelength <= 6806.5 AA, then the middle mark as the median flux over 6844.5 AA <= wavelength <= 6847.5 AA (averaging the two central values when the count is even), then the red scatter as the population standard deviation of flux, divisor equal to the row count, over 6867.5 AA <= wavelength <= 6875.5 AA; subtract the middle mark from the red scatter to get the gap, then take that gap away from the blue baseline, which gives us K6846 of 6.41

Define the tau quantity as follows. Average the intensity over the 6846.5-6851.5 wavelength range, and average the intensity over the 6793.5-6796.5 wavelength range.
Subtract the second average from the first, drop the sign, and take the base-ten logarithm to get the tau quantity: -1.3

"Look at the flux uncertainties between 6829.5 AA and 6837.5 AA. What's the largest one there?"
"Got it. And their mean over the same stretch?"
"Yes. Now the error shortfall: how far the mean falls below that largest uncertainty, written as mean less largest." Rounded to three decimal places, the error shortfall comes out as -0.150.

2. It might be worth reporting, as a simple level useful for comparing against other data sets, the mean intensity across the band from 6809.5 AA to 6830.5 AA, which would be 3.3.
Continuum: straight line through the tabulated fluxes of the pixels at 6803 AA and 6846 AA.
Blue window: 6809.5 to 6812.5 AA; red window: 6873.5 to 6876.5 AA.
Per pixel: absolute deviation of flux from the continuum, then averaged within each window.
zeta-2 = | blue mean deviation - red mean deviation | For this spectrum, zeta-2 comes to 0.13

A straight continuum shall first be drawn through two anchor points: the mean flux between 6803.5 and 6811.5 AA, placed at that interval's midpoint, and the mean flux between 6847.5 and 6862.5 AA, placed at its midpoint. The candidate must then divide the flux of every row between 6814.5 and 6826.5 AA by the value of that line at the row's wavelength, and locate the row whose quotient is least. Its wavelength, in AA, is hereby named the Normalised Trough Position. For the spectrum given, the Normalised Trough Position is 6821 AA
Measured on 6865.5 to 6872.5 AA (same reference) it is 6867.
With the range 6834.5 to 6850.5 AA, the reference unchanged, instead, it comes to 6837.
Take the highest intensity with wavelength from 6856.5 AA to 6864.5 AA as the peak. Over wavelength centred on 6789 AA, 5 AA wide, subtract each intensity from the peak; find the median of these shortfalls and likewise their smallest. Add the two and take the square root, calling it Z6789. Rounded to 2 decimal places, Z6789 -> 1.62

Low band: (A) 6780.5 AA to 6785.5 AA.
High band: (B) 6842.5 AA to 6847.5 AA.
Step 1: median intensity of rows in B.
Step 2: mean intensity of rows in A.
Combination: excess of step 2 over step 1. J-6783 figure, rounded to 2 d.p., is 0.12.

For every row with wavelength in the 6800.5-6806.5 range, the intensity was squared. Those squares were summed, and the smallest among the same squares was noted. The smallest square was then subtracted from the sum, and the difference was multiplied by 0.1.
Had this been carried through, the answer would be 5.42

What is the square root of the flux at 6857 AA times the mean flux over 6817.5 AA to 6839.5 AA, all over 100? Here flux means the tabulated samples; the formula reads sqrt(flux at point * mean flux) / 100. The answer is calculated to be 0.0351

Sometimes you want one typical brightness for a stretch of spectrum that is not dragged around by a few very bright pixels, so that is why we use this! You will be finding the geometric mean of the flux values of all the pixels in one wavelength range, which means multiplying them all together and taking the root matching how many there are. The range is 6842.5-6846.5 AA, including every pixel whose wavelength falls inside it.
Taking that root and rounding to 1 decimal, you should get 3.4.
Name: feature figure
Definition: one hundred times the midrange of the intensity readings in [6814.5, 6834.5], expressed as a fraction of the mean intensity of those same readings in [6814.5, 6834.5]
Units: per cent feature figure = 103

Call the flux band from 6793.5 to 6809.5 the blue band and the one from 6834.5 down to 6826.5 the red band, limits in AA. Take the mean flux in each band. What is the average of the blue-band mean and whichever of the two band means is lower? 3.42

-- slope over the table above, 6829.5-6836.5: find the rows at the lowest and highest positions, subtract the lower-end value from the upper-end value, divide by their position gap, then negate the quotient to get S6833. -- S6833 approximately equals 0.17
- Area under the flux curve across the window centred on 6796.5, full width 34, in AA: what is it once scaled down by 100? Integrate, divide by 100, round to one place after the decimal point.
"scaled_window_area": 1.1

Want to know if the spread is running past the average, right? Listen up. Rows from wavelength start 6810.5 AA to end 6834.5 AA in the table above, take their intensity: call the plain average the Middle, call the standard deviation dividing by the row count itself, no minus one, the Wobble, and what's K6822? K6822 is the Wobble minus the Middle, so -2.81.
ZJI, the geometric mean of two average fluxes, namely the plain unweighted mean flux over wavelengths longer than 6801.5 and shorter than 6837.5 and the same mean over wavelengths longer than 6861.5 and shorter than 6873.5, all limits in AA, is 3.52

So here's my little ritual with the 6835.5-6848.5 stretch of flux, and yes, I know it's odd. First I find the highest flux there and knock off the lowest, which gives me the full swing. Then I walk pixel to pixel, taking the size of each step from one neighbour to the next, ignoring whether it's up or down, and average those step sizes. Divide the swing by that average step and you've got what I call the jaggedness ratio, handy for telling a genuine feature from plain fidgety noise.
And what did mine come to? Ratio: 3.0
